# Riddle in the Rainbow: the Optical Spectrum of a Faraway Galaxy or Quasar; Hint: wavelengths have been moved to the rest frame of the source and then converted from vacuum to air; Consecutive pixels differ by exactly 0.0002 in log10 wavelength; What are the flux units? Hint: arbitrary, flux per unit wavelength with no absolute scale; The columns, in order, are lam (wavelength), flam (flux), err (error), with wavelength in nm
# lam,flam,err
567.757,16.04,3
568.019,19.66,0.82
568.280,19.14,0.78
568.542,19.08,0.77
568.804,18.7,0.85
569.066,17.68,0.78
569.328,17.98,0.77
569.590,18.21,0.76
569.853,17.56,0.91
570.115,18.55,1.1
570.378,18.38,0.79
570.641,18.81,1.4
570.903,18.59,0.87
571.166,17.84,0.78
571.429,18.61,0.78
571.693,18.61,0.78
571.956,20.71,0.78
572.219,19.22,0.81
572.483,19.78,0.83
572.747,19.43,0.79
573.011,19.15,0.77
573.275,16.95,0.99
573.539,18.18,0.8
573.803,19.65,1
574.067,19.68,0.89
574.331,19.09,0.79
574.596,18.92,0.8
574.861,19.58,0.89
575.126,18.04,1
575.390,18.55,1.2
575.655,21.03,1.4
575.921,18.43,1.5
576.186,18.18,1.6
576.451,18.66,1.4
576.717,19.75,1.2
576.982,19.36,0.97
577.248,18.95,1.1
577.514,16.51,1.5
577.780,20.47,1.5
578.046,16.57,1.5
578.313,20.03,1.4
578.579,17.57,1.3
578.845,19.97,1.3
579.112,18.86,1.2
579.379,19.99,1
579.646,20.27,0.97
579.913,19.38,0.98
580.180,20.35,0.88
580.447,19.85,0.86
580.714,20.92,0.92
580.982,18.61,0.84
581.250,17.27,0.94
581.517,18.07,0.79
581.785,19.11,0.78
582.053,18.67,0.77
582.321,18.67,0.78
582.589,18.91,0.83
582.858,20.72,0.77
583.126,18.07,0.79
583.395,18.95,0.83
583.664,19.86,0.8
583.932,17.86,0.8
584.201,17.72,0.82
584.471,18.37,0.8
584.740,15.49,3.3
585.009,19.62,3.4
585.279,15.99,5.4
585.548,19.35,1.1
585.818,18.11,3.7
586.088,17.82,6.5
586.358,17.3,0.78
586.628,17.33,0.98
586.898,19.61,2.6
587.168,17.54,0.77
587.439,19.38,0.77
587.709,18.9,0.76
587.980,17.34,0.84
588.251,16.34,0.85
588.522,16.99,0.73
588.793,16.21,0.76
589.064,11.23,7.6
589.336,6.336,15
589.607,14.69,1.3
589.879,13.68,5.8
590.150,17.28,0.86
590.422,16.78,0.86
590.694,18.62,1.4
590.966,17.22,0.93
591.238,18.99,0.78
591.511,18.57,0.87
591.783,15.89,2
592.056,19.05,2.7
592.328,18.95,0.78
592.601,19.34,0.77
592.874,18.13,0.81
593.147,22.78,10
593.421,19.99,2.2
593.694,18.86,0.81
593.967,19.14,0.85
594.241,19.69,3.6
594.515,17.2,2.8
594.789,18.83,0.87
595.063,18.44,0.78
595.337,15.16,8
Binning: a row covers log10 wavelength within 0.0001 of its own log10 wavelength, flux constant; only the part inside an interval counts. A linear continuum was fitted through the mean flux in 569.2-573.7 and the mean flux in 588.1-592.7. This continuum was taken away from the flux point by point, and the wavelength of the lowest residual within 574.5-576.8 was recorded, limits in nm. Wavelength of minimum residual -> 575.126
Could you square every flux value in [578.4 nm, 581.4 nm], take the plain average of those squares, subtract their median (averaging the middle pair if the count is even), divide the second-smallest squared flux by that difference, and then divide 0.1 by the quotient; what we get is -0.006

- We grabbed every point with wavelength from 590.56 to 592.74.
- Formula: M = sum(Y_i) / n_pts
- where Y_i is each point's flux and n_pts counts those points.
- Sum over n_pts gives 18.3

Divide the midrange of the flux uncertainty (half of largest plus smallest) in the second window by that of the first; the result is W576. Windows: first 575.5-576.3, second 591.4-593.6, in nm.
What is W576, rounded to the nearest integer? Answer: 4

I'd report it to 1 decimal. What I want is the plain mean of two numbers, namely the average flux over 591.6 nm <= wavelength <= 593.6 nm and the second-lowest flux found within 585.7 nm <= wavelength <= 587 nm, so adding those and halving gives 18.2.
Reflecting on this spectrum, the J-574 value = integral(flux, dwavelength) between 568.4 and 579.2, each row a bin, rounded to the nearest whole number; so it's 203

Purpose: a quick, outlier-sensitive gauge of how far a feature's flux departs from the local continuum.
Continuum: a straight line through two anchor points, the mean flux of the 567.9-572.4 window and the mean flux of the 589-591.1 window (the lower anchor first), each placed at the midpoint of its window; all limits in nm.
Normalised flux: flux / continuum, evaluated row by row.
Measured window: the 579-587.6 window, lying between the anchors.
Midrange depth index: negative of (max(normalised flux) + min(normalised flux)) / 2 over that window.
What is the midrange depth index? -1.14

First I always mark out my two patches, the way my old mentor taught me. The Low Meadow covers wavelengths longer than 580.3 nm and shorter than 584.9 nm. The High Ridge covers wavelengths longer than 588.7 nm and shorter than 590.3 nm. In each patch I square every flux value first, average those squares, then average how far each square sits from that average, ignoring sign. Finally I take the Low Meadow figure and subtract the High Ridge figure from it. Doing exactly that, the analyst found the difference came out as -36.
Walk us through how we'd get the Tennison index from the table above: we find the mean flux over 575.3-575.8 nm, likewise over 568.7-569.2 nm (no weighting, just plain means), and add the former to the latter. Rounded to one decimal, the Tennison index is 38.0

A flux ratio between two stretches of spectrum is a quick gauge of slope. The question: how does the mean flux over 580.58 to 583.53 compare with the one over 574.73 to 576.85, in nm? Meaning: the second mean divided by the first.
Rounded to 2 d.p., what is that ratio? 1.01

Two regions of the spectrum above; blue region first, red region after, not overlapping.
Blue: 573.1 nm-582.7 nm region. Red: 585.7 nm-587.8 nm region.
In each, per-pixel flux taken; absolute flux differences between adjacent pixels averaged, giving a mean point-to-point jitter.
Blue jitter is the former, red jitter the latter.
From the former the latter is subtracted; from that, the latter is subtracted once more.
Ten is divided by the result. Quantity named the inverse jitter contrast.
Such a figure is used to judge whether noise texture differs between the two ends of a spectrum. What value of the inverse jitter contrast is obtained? -11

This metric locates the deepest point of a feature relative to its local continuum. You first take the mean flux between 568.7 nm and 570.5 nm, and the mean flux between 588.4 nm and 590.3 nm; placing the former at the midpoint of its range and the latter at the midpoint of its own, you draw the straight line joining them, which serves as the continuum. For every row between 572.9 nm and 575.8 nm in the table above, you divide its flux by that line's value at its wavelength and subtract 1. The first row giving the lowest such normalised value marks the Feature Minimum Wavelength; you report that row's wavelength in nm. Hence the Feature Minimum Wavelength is 573.275 nm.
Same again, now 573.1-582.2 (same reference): 573.275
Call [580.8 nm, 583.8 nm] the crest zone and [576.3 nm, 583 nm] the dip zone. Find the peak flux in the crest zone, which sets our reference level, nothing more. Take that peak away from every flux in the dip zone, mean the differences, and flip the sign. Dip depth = 1.6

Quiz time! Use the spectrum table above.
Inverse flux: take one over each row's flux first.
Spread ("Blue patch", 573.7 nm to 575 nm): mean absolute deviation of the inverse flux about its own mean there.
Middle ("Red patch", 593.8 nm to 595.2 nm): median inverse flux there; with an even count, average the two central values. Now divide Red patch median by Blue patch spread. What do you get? 65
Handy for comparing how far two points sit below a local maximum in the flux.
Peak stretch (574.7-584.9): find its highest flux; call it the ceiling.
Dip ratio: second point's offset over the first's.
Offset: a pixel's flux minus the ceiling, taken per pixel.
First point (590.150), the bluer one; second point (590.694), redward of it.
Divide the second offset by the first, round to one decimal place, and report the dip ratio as 0.6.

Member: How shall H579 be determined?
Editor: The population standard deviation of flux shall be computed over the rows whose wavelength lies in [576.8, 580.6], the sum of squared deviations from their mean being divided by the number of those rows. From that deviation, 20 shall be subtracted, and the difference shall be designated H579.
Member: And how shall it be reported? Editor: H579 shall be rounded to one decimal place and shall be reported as -18.7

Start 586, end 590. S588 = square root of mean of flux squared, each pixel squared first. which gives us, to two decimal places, 16.39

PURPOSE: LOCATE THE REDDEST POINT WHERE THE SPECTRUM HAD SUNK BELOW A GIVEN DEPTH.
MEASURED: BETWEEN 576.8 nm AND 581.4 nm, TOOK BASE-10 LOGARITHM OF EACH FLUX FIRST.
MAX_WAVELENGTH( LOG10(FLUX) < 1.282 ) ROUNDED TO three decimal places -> 581.250 nm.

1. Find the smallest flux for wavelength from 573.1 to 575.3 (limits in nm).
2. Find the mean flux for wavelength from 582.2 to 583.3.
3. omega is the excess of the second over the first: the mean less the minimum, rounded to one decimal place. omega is 2.1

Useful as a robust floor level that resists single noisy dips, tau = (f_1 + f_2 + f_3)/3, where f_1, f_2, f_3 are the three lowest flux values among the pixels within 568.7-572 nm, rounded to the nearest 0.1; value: 17.7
